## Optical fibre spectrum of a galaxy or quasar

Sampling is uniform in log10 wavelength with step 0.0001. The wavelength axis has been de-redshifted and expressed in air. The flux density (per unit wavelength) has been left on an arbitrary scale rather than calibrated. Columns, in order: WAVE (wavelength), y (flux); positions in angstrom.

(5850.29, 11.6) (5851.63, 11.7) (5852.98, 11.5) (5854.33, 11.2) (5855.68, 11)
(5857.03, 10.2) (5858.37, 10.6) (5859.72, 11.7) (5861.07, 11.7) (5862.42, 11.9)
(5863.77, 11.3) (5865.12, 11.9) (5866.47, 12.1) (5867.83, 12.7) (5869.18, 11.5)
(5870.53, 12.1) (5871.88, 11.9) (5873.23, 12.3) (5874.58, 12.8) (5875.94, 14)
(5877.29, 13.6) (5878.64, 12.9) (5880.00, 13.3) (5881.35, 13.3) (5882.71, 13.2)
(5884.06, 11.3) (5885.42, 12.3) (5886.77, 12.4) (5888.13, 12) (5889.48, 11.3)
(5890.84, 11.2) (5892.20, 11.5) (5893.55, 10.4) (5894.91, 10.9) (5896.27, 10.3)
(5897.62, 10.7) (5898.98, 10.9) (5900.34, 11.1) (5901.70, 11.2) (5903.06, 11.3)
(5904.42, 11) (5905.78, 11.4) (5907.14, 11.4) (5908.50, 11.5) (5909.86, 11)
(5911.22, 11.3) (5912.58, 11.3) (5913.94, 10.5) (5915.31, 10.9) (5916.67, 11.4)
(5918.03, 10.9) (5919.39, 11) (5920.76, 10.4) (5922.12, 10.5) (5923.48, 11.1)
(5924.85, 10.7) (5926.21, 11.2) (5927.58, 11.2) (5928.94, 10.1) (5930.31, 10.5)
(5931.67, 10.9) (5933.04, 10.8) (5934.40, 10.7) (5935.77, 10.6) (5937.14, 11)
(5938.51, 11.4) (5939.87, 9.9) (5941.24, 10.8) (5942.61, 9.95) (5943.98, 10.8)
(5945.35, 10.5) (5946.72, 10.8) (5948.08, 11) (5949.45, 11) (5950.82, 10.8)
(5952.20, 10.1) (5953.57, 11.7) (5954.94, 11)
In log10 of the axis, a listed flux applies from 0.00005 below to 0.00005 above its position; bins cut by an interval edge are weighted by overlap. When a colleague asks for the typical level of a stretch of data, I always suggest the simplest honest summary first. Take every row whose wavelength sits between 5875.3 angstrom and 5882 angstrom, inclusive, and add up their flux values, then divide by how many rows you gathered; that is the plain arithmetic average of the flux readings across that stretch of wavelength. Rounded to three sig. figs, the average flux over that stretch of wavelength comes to 13.4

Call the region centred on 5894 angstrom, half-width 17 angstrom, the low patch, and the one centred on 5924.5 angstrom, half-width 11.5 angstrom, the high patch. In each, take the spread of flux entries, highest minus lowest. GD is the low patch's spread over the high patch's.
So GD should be 2.5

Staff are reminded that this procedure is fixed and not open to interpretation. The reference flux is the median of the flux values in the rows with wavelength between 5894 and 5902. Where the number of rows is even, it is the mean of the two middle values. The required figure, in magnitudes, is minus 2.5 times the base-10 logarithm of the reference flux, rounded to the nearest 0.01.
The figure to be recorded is -2.59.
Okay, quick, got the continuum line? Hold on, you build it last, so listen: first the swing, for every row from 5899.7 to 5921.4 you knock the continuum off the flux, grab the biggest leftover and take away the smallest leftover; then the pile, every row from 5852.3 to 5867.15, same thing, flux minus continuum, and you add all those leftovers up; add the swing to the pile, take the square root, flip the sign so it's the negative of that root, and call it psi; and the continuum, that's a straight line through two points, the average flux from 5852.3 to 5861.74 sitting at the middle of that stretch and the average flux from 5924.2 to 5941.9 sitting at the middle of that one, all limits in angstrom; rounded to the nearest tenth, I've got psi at -2.0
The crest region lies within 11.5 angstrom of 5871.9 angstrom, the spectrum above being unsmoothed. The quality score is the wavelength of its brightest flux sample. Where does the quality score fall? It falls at 5875.94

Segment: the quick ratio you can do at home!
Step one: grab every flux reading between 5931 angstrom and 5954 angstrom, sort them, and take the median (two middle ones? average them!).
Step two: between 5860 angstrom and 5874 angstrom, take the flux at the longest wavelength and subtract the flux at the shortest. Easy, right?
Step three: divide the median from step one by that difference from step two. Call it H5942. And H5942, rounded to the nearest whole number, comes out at 18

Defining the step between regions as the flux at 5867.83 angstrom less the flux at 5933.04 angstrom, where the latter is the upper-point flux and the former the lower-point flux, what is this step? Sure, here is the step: 1.9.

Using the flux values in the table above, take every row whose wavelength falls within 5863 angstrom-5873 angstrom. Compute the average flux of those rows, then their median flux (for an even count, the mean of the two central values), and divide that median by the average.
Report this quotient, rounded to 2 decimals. 1.00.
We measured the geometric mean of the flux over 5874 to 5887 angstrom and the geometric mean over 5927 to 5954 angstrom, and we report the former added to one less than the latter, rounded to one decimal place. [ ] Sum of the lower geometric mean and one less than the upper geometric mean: 22.6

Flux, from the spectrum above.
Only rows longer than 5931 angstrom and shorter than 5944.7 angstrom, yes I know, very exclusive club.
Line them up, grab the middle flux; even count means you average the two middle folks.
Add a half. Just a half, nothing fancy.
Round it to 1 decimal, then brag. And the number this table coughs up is 11.3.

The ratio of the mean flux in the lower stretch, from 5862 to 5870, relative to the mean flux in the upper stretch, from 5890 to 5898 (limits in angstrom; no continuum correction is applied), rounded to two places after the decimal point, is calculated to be 1.10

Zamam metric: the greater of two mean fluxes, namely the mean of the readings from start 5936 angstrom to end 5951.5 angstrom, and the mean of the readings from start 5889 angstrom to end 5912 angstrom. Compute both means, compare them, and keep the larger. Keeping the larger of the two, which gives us 11.1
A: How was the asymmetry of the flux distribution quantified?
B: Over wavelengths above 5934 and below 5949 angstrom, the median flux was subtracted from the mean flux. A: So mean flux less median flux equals -0.12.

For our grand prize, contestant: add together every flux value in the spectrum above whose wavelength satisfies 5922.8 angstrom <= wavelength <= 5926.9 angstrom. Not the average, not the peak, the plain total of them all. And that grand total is 33.0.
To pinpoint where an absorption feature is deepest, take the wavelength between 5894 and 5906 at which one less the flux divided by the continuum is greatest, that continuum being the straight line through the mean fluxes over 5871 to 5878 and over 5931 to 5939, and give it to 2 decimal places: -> 5896.27 angstrom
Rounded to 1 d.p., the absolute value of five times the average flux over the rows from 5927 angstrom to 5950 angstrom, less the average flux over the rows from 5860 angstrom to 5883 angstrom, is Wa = 41.0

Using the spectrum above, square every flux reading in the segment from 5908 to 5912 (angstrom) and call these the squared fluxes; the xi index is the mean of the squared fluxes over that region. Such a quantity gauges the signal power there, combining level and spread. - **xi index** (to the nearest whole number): 127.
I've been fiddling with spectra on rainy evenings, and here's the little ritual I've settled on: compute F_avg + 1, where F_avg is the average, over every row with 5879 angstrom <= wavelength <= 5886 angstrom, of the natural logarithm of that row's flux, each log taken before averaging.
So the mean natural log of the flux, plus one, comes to 3.54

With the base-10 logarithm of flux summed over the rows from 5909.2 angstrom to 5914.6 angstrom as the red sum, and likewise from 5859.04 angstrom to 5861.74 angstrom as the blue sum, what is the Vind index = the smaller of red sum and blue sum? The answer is 2.1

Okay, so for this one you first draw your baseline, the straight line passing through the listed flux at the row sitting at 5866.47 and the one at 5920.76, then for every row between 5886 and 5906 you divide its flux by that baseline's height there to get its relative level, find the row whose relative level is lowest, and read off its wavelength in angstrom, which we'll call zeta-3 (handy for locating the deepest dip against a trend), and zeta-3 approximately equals 5896.27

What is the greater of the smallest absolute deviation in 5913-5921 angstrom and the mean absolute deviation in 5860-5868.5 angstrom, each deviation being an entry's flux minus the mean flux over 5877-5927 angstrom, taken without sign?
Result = 0.55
